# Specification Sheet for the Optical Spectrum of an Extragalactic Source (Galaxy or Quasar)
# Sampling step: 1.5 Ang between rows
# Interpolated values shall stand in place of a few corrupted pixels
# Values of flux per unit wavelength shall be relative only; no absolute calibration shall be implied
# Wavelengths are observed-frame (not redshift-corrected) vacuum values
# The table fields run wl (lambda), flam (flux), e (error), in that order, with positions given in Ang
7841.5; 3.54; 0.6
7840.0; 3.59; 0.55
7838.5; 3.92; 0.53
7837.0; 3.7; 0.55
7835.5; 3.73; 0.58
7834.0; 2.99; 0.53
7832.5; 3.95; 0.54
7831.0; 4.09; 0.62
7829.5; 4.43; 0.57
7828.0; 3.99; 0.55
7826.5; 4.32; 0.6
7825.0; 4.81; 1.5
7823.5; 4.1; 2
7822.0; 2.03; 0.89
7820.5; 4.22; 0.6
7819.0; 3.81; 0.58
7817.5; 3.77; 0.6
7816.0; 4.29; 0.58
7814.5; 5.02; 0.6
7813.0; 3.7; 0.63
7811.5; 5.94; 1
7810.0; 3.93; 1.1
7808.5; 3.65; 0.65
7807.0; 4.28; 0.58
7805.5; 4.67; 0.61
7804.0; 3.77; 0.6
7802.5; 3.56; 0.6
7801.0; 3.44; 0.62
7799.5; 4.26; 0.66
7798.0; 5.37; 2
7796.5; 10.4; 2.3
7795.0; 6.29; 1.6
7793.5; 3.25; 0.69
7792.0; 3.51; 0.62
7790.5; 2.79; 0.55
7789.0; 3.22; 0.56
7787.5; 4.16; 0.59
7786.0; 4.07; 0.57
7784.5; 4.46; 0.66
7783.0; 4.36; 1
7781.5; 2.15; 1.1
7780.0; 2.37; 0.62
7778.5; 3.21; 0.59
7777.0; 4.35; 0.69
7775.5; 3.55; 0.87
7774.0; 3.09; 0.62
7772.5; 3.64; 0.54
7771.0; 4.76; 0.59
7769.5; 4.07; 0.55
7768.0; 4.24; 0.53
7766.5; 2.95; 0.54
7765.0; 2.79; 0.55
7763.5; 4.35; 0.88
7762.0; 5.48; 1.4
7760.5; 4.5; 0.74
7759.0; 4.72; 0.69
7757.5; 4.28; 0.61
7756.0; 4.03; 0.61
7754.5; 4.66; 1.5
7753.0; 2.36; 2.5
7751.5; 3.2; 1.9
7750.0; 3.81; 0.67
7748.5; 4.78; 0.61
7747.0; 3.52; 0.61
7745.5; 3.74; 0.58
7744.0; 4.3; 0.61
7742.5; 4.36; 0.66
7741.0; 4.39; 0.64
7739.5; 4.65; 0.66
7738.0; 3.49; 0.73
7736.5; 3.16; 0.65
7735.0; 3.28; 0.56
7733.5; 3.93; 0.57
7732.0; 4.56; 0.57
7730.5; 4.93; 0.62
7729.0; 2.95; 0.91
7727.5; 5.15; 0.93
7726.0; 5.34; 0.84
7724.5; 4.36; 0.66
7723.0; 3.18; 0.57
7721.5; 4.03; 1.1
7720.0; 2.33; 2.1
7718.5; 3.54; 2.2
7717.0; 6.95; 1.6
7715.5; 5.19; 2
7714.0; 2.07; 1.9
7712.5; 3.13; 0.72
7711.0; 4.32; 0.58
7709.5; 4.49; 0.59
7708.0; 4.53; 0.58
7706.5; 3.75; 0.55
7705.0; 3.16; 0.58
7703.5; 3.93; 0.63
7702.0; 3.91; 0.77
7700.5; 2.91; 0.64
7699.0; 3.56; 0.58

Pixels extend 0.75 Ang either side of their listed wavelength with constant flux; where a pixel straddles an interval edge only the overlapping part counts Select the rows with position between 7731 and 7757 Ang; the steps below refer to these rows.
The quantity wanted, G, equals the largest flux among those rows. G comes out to 4.78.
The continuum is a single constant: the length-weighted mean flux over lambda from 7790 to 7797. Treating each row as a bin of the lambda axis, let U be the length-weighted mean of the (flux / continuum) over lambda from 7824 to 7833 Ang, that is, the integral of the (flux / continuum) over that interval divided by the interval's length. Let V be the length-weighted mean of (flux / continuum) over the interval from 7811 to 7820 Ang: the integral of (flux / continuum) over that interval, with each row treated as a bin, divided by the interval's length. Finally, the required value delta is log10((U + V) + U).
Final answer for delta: 0.399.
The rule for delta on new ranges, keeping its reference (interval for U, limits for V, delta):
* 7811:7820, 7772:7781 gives 0.370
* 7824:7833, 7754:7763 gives 0.407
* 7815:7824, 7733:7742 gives 0.341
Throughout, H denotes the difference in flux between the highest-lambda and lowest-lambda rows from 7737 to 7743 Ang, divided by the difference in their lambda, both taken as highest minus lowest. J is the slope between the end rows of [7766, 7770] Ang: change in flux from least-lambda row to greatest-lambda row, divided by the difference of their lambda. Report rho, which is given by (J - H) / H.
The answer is 0.9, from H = 0.2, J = 0.4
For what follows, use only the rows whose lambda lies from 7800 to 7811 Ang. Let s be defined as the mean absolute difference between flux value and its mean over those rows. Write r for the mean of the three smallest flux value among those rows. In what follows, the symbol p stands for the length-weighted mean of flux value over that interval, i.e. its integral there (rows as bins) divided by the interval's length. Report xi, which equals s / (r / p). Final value 0.38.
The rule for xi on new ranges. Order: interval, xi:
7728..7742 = 0.79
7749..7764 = 0.84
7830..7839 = 0.28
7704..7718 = 1.53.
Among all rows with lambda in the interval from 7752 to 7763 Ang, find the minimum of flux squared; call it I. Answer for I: 6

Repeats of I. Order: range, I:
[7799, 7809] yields 12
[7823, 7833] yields 16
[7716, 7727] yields 5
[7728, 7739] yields 9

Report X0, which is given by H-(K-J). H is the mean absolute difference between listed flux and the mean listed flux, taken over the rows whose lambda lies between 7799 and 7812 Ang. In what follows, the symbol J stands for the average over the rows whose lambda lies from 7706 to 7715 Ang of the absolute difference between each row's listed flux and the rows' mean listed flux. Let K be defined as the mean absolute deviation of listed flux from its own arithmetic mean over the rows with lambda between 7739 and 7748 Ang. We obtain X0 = 0.94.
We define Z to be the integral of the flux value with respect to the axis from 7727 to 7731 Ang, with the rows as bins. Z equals 17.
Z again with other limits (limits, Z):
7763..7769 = 21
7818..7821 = 12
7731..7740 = 35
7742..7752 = 40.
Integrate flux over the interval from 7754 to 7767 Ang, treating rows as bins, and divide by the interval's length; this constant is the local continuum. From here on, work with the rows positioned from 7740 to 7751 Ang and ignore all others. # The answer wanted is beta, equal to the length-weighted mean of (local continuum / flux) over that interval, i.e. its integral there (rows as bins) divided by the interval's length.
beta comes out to 1.03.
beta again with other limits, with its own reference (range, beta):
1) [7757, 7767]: 1.06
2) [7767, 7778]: 1.10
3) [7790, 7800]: 0.97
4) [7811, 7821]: 0.99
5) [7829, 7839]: 1.12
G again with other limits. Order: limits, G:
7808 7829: 5.94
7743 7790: 5.48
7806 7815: 5.94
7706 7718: 6.95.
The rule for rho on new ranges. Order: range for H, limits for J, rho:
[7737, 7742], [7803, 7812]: 0.0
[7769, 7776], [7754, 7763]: -2.3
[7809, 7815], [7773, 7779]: -0.9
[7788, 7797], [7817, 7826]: -0.9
